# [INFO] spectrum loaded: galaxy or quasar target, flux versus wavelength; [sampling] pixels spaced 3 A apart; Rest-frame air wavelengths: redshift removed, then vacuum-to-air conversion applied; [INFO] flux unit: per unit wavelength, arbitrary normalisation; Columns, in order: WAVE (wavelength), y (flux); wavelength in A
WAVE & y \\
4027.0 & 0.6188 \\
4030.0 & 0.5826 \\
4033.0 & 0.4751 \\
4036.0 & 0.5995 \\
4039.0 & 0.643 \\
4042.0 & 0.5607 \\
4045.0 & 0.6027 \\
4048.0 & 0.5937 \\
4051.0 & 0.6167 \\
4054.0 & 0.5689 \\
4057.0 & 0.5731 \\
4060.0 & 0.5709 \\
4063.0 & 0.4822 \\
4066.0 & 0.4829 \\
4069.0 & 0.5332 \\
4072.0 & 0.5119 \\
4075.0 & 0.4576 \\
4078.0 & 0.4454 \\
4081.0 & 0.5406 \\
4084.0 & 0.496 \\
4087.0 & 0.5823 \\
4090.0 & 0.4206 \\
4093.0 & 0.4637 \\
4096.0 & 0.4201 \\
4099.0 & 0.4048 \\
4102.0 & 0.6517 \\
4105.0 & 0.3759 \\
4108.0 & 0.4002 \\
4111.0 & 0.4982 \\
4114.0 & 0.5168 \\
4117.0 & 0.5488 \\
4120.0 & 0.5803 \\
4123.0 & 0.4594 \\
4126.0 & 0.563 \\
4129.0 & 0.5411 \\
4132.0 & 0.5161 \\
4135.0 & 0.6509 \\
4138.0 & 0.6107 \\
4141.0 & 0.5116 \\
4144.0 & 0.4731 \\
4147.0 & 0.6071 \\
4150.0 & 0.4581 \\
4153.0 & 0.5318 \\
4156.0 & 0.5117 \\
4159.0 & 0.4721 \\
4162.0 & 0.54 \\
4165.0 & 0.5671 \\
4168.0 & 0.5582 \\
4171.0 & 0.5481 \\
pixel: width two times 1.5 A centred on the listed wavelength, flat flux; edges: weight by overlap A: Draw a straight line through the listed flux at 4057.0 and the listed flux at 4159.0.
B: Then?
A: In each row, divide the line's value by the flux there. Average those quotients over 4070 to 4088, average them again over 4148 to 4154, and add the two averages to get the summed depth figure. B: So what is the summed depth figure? 2.07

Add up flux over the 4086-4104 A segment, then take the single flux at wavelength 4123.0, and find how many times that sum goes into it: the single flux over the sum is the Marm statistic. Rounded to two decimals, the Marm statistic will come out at 0.16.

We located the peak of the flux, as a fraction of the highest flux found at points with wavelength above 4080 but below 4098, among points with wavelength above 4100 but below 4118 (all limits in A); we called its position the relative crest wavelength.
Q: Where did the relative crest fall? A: 4102.0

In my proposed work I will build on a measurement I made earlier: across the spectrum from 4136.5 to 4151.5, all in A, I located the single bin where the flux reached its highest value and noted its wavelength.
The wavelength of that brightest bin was 4138.0 A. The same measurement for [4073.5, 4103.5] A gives 4102.0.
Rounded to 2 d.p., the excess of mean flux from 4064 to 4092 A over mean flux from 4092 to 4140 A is -0.02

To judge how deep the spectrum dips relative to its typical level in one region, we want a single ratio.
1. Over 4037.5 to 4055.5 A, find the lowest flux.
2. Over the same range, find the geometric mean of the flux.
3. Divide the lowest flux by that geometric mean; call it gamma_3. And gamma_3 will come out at 0.94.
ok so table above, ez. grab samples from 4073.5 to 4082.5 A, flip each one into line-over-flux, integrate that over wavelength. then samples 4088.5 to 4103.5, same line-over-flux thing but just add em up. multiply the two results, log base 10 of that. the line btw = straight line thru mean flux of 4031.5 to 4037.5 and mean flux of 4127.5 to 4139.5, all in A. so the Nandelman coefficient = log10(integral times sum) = 1.81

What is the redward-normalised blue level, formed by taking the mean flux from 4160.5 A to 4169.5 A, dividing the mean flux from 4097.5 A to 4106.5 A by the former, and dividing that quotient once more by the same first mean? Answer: 1.55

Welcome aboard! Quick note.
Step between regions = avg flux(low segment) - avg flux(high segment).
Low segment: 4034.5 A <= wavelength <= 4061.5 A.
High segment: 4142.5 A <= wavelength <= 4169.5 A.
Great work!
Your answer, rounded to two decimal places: 0.07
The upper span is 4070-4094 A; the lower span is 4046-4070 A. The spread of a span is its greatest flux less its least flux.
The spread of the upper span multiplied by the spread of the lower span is 0.0217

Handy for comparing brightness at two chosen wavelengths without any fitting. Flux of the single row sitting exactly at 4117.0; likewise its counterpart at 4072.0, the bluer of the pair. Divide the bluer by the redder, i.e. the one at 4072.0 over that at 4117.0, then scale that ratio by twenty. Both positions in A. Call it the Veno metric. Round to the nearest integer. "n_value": 19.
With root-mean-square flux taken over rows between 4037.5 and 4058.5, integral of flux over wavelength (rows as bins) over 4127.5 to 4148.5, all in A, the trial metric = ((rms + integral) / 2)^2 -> 38.0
